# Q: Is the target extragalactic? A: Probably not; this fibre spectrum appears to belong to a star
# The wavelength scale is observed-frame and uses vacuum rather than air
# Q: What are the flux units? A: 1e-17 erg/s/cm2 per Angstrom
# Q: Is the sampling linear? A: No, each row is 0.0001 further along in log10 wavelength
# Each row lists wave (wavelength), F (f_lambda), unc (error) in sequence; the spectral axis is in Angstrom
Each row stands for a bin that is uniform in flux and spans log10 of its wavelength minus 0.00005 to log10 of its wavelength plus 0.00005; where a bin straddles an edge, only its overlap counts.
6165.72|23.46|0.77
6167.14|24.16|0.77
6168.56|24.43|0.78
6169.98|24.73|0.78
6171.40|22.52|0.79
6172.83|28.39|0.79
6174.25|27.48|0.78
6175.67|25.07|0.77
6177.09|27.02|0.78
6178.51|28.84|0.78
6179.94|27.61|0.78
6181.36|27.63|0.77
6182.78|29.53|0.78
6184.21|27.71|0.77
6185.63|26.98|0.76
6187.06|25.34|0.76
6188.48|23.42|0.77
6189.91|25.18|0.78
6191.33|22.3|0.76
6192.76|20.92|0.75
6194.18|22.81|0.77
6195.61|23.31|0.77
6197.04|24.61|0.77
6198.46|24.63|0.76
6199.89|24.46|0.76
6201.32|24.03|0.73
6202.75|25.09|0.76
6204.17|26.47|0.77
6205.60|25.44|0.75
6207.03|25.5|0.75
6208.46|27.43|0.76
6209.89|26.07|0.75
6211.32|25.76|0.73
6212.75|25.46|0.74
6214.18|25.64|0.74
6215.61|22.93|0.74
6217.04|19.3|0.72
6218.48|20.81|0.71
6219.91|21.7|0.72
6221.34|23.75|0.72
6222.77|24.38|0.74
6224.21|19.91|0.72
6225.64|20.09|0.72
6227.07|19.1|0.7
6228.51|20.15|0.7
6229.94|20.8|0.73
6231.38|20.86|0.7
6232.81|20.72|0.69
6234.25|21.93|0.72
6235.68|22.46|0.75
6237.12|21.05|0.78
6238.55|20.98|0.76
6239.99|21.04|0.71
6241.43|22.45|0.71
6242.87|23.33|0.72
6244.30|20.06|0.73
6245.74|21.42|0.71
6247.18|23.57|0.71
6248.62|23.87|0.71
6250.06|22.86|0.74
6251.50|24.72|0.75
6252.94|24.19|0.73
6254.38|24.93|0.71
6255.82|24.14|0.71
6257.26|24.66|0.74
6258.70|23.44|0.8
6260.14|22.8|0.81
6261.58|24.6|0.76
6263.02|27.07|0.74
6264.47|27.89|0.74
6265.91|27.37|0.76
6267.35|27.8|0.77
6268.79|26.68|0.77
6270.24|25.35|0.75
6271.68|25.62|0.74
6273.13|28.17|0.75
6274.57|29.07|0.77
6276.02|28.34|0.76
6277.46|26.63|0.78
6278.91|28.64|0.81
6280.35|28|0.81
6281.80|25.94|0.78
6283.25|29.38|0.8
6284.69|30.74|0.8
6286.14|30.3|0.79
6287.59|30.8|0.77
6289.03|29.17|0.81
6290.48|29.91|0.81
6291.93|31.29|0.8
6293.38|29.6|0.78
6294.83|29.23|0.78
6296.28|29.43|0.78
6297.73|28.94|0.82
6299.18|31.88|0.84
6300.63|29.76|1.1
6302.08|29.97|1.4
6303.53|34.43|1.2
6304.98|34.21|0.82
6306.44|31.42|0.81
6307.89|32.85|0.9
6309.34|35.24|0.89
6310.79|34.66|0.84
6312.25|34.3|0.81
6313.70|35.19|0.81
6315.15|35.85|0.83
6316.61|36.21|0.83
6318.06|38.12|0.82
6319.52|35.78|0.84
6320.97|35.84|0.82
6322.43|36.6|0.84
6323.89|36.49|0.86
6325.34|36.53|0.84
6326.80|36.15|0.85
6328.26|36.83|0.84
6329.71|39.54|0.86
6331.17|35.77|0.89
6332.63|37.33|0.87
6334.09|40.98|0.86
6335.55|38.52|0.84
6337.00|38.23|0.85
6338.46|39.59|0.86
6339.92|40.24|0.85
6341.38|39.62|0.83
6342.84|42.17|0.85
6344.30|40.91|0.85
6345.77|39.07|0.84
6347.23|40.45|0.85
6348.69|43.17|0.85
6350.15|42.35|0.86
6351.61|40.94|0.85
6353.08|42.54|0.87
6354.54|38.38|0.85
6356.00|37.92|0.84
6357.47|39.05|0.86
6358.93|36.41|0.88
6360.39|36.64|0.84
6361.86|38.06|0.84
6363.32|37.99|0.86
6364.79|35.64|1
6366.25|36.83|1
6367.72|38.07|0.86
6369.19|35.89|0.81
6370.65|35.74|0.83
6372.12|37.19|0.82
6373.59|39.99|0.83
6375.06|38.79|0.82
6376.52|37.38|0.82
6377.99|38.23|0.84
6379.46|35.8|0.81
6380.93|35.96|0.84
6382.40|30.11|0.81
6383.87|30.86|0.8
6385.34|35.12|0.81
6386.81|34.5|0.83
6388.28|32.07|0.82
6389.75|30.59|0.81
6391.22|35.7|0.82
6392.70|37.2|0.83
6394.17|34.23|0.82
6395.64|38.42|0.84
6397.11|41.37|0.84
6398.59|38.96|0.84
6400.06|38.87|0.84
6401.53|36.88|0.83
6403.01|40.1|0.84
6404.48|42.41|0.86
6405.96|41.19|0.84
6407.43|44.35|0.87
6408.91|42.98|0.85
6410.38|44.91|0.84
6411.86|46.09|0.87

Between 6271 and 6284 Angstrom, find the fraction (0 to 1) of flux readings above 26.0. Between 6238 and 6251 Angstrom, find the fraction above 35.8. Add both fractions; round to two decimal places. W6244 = 0.78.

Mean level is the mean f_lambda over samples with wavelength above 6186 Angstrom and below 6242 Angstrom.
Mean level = 23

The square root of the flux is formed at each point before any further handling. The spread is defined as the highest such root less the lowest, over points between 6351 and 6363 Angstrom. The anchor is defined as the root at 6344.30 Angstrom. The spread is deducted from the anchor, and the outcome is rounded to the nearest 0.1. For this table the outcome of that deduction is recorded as 5.9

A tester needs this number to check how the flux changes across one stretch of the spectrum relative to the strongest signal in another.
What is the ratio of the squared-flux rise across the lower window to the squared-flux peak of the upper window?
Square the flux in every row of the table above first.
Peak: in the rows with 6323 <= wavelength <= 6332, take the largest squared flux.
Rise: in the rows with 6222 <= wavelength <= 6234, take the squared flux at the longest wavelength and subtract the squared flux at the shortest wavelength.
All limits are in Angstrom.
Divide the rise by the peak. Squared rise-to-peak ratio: -0.11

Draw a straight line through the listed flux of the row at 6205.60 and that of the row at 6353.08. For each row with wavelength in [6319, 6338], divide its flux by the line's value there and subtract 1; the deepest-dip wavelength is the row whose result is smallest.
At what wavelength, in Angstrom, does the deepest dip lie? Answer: 6331.17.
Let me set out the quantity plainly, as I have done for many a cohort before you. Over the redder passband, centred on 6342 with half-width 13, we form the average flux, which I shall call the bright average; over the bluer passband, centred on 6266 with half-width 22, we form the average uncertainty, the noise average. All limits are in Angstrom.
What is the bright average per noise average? 52.8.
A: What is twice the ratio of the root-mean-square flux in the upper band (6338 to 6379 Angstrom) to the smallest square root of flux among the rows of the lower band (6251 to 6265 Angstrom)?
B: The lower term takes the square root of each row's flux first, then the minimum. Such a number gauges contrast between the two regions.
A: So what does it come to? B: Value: 16.3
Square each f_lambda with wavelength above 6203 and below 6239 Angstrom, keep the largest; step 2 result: 752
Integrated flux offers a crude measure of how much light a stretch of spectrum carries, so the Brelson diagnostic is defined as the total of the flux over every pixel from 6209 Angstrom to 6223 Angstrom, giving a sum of 236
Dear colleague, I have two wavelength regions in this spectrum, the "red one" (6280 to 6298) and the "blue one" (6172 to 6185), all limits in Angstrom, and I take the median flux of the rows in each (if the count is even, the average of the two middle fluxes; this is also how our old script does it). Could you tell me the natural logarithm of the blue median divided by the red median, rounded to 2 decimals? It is -0.06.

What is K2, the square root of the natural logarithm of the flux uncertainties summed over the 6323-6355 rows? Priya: 1.71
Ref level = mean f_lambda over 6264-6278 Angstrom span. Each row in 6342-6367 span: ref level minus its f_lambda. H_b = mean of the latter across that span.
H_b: -12.0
